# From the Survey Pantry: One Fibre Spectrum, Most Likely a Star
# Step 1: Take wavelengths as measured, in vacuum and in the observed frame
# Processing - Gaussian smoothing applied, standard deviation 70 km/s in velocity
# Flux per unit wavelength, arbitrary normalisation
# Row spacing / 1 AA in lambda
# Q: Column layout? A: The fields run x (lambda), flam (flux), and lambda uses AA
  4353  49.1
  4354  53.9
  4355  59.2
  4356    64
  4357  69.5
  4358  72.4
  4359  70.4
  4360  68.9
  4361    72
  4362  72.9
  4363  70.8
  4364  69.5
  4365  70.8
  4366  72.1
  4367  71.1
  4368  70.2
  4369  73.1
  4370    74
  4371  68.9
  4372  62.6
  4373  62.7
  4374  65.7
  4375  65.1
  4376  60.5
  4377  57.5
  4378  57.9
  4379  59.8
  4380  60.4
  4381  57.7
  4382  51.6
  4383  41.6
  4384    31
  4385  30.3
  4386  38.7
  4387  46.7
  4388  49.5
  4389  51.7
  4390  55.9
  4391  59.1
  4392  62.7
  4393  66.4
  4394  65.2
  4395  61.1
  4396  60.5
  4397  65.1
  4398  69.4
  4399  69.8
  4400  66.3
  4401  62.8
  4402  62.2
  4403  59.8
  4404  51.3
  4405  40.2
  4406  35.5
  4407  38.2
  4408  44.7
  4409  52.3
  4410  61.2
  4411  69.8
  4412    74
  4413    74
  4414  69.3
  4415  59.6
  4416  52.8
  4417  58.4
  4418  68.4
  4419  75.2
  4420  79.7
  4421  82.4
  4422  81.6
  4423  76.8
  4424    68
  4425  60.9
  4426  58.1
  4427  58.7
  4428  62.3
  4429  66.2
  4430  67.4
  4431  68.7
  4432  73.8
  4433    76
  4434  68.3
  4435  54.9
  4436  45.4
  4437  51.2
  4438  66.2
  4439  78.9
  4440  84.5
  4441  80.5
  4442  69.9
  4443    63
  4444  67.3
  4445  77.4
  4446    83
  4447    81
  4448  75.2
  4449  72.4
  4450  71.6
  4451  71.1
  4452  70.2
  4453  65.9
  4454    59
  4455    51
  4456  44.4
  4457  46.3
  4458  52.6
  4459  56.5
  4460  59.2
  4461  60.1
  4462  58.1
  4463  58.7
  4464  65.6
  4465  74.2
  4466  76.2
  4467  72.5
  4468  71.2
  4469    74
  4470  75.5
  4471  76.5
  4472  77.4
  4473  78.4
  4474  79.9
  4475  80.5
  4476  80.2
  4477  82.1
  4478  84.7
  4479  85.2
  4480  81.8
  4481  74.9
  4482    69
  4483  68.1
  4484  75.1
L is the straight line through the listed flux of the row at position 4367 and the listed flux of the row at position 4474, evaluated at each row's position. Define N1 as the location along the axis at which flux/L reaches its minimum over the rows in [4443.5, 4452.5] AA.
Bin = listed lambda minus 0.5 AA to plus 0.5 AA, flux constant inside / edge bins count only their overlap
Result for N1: 4444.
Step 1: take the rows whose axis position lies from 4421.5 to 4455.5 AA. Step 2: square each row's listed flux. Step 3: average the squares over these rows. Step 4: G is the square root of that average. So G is 69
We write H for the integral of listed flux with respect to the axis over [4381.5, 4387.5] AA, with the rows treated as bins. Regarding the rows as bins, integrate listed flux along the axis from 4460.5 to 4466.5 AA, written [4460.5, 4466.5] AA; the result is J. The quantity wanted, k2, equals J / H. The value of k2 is 1.6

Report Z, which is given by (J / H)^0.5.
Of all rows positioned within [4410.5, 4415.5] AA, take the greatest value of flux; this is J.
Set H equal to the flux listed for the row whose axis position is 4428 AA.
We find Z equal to 1.09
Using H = 62.3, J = 74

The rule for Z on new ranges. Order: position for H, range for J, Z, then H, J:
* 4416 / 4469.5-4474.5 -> 1.23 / 52.8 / 79.9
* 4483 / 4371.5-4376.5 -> 0.98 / 68.1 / 65.7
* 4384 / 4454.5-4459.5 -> 1.35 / 31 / 56.5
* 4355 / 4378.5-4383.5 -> 1.01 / 59.2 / 60.4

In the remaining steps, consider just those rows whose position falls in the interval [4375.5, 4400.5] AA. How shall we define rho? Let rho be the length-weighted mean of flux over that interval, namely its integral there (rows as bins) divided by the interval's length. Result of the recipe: 56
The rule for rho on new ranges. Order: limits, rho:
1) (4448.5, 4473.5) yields 66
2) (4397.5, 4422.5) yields 62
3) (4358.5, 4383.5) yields 65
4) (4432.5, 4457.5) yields 67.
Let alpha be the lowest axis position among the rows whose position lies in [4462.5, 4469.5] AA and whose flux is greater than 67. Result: 4465 AA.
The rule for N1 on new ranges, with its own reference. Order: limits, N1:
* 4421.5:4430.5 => 4426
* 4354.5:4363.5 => 4355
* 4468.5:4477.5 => 4469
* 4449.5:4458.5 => 4456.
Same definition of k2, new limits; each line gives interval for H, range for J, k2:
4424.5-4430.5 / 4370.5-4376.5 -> 1.0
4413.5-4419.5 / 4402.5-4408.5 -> 0.7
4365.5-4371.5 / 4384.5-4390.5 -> 0.6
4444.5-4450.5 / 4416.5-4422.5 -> 1.0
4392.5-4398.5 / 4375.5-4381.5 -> 0.9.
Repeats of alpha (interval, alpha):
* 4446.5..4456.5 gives 4447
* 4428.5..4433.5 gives 4430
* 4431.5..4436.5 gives 4432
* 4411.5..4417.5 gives 4412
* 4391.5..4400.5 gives 4398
